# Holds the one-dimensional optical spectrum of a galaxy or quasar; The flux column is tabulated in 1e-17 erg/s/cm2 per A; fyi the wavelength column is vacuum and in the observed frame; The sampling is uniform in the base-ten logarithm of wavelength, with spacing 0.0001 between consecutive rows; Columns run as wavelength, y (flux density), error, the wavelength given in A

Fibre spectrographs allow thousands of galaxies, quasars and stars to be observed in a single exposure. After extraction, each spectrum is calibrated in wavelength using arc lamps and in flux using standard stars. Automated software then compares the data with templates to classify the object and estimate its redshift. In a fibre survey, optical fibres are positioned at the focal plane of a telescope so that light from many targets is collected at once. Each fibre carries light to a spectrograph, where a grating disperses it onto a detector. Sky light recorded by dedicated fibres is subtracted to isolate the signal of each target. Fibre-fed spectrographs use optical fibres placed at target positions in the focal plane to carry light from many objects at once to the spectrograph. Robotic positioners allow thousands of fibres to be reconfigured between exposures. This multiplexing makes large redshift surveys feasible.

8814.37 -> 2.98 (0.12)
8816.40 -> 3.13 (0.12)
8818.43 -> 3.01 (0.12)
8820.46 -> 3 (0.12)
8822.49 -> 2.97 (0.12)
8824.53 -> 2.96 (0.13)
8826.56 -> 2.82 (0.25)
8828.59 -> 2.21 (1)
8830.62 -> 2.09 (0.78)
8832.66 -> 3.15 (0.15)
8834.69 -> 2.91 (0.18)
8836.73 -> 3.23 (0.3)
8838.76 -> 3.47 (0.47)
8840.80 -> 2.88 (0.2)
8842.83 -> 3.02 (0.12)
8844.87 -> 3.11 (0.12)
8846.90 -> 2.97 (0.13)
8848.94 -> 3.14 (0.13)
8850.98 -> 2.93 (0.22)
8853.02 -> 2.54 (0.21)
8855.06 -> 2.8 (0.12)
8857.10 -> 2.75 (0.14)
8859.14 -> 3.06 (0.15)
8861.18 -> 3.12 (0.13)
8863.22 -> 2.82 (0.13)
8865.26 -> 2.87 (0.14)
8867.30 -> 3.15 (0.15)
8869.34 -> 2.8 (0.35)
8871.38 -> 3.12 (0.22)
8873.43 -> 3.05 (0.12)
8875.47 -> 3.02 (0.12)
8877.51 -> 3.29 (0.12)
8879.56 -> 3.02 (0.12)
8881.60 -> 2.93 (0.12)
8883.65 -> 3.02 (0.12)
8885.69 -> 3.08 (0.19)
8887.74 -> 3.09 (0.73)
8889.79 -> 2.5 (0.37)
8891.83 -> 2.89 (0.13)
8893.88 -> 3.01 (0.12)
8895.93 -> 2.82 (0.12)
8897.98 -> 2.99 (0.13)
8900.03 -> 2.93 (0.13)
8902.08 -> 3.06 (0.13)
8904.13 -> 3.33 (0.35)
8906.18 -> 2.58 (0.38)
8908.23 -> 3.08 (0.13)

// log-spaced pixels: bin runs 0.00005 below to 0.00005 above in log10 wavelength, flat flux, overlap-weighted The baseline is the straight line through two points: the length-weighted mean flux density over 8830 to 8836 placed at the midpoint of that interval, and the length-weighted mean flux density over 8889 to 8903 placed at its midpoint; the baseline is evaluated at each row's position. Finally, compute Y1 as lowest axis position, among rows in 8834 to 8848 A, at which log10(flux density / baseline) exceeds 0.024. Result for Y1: 8836.73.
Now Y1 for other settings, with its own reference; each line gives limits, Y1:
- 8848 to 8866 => 8848.94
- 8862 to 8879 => 8867.30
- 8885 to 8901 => 8885.69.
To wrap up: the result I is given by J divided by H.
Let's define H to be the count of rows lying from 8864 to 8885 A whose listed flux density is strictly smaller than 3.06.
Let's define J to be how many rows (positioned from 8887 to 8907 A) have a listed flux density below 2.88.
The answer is 0.43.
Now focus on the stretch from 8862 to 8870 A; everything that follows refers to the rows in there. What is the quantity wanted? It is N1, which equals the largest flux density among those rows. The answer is 3.15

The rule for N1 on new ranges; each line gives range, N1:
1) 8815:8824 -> 3.13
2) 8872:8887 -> 3.29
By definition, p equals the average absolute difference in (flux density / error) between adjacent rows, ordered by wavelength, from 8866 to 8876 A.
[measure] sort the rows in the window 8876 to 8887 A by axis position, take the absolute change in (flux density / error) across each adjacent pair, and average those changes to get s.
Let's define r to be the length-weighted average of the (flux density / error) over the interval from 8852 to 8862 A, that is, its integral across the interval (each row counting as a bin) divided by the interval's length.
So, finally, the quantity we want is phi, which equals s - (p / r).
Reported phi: 2.8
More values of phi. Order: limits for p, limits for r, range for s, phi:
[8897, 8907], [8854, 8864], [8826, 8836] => 8.0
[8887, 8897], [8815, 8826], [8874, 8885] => 1.3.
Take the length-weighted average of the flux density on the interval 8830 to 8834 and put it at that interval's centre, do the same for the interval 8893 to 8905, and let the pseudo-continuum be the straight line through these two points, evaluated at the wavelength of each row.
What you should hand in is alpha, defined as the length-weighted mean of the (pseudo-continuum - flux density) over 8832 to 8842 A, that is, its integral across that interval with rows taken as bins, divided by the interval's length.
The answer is -0.41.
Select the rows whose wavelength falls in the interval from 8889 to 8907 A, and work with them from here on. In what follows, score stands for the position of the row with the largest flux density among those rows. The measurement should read 8904.13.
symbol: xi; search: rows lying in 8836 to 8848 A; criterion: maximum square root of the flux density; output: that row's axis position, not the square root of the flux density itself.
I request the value 8838.76 A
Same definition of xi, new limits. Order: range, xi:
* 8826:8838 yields 8836.73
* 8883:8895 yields 8887.74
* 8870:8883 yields 8877.51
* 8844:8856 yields 8848.94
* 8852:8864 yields 8861.18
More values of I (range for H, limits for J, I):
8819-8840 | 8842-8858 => 0.43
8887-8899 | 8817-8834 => 0.60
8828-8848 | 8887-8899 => 0.33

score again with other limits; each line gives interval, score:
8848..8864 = 8848.94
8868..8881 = 8877.51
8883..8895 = 8887.74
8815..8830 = 8816.40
